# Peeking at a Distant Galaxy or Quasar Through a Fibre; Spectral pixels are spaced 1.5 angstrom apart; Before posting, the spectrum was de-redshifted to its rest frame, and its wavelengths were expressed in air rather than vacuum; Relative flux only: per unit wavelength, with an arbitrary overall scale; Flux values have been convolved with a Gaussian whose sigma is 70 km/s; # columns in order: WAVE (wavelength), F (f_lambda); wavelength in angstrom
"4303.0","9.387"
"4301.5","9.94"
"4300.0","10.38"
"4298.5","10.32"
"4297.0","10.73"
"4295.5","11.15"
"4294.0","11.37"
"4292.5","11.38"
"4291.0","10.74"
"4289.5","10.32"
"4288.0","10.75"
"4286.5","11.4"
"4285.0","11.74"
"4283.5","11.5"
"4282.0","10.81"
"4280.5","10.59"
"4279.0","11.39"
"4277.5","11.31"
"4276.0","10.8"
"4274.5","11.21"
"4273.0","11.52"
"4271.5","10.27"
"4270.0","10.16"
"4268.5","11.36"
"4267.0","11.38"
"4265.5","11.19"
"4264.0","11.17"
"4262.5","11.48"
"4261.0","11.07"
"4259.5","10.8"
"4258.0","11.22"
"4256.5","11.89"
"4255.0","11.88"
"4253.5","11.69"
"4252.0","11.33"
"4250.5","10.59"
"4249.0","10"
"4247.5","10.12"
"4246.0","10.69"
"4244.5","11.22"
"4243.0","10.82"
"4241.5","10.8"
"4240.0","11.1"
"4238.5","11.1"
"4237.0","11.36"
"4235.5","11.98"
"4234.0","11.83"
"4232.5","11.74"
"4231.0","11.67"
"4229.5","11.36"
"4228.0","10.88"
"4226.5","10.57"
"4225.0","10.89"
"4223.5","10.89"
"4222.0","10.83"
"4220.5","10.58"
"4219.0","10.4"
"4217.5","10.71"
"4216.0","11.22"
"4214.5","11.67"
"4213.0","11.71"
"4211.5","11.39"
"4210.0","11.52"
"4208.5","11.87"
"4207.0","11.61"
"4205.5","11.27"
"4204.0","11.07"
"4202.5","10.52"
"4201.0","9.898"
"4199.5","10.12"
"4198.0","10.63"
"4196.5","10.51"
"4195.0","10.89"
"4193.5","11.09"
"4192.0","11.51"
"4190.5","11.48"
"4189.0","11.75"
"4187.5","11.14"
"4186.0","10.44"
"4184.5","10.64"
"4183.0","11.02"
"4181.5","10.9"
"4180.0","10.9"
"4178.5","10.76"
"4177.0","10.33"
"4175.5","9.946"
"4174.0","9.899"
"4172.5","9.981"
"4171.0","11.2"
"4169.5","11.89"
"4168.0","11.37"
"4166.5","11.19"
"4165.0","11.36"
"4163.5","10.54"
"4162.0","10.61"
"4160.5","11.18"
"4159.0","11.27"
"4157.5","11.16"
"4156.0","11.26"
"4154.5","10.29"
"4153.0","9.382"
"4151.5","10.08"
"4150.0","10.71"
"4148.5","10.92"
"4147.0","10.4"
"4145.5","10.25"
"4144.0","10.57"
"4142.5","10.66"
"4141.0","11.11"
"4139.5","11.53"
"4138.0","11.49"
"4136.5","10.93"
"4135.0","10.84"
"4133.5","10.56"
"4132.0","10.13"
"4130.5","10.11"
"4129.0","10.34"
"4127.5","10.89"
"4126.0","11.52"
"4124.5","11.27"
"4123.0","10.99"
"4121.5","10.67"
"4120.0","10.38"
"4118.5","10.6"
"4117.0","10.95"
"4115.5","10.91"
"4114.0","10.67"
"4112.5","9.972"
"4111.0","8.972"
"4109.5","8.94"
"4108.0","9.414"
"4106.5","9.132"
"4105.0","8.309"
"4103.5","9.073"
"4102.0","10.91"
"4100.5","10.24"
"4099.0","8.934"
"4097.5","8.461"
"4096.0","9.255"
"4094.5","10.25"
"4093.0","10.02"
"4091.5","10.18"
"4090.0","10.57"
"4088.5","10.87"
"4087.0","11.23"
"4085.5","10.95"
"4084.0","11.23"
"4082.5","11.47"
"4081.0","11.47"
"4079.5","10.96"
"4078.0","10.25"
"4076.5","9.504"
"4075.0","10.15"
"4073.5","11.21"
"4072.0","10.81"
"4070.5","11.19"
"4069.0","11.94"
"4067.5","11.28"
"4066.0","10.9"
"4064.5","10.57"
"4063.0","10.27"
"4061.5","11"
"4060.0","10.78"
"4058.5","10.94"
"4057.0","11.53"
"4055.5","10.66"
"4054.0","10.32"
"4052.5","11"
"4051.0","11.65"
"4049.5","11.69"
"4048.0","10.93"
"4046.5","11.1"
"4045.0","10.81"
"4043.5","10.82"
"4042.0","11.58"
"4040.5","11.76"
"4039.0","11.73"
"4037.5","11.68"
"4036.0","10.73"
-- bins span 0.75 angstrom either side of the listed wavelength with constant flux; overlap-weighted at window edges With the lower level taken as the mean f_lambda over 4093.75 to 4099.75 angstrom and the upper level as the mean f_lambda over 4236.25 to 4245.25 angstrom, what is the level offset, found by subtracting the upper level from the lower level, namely -1.8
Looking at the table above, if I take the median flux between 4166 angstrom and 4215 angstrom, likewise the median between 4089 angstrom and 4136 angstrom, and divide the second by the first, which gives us 0.93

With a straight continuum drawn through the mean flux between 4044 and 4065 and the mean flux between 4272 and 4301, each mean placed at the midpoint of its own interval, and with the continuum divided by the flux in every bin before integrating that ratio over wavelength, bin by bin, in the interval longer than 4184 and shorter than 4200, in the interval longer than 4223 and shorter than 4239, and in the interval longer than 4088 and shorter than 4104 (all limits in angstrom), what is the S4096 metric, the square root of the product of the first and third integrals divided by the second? 1.09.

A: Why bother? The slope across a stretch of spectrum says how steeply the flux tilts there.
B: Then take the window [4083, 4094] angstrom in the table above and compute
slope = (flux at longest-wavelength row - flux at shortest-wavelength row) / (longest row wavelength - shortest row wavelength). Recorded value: -0.13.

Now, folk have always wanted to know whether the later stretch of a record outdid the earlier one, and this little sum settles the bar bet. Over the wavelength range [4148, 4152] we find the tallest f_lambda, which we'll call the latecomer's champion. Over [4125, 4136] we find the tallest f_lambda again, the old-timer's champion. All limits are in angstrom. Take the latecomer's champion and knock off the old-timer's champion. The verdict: -0.60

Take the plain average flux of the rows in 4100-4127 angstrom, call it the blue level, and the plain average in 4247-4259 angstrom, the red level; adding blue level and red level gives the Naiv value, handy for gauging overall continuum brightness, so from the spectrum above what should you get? 21.3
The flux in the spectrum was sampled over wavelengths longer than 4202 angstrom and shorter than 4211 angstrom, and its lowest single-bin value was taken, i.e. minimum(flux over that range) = 10.52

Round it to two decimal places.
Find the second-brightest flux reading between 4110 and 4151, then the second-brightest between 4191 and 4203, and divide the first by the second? 1.04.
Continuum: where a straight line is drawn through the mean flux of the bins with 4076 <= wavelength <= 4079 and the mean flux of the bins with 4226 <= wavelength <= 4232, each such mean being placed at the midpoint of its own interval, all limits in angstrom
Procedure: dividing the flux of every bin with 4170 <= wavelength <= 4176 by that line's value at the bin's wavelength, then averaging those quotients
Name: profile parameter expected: 0.96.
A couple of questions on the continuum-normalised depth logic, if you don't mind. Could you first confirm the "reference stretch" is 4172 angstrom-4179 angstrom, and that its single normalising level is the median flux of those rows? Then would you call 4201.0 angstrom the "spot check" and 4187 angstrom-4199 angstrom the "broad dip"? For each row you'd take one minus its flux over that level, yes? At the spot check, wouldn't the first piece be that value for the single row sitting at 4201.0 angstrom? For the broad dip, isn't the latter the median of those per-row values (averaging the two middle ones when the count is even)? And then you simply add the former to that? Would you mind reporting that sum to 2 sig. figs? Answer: -0.11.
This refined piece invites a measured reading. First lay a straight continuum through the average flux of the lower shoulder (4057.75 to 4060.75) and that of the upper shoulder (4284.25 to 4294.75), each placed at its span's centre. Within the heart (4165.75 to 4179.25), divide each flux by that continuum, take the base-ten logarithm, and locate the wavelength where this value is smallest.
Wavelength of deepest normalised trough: 4174.0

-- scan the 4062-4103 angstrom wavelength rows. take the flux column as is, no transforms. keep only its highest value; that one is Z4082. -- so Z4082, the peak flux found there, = 11.94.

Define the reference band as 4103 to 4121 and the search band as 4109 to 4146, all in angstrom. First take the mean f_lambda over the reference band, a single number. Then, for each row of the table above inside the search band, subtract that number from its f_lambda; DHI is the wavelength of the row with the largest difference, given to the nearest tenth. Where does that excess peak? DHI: 4139.5 angstrom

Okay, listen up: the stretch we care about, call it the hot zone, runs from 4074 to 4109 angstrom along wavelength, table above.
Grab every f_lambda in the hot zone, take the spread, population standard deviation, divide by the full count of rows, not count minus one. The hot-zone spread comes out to 0.93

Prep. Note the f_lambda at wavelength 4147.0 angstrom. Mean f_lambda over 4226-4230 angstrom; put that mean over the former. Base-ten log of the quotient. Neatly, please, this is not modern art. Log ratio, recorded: 0.022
